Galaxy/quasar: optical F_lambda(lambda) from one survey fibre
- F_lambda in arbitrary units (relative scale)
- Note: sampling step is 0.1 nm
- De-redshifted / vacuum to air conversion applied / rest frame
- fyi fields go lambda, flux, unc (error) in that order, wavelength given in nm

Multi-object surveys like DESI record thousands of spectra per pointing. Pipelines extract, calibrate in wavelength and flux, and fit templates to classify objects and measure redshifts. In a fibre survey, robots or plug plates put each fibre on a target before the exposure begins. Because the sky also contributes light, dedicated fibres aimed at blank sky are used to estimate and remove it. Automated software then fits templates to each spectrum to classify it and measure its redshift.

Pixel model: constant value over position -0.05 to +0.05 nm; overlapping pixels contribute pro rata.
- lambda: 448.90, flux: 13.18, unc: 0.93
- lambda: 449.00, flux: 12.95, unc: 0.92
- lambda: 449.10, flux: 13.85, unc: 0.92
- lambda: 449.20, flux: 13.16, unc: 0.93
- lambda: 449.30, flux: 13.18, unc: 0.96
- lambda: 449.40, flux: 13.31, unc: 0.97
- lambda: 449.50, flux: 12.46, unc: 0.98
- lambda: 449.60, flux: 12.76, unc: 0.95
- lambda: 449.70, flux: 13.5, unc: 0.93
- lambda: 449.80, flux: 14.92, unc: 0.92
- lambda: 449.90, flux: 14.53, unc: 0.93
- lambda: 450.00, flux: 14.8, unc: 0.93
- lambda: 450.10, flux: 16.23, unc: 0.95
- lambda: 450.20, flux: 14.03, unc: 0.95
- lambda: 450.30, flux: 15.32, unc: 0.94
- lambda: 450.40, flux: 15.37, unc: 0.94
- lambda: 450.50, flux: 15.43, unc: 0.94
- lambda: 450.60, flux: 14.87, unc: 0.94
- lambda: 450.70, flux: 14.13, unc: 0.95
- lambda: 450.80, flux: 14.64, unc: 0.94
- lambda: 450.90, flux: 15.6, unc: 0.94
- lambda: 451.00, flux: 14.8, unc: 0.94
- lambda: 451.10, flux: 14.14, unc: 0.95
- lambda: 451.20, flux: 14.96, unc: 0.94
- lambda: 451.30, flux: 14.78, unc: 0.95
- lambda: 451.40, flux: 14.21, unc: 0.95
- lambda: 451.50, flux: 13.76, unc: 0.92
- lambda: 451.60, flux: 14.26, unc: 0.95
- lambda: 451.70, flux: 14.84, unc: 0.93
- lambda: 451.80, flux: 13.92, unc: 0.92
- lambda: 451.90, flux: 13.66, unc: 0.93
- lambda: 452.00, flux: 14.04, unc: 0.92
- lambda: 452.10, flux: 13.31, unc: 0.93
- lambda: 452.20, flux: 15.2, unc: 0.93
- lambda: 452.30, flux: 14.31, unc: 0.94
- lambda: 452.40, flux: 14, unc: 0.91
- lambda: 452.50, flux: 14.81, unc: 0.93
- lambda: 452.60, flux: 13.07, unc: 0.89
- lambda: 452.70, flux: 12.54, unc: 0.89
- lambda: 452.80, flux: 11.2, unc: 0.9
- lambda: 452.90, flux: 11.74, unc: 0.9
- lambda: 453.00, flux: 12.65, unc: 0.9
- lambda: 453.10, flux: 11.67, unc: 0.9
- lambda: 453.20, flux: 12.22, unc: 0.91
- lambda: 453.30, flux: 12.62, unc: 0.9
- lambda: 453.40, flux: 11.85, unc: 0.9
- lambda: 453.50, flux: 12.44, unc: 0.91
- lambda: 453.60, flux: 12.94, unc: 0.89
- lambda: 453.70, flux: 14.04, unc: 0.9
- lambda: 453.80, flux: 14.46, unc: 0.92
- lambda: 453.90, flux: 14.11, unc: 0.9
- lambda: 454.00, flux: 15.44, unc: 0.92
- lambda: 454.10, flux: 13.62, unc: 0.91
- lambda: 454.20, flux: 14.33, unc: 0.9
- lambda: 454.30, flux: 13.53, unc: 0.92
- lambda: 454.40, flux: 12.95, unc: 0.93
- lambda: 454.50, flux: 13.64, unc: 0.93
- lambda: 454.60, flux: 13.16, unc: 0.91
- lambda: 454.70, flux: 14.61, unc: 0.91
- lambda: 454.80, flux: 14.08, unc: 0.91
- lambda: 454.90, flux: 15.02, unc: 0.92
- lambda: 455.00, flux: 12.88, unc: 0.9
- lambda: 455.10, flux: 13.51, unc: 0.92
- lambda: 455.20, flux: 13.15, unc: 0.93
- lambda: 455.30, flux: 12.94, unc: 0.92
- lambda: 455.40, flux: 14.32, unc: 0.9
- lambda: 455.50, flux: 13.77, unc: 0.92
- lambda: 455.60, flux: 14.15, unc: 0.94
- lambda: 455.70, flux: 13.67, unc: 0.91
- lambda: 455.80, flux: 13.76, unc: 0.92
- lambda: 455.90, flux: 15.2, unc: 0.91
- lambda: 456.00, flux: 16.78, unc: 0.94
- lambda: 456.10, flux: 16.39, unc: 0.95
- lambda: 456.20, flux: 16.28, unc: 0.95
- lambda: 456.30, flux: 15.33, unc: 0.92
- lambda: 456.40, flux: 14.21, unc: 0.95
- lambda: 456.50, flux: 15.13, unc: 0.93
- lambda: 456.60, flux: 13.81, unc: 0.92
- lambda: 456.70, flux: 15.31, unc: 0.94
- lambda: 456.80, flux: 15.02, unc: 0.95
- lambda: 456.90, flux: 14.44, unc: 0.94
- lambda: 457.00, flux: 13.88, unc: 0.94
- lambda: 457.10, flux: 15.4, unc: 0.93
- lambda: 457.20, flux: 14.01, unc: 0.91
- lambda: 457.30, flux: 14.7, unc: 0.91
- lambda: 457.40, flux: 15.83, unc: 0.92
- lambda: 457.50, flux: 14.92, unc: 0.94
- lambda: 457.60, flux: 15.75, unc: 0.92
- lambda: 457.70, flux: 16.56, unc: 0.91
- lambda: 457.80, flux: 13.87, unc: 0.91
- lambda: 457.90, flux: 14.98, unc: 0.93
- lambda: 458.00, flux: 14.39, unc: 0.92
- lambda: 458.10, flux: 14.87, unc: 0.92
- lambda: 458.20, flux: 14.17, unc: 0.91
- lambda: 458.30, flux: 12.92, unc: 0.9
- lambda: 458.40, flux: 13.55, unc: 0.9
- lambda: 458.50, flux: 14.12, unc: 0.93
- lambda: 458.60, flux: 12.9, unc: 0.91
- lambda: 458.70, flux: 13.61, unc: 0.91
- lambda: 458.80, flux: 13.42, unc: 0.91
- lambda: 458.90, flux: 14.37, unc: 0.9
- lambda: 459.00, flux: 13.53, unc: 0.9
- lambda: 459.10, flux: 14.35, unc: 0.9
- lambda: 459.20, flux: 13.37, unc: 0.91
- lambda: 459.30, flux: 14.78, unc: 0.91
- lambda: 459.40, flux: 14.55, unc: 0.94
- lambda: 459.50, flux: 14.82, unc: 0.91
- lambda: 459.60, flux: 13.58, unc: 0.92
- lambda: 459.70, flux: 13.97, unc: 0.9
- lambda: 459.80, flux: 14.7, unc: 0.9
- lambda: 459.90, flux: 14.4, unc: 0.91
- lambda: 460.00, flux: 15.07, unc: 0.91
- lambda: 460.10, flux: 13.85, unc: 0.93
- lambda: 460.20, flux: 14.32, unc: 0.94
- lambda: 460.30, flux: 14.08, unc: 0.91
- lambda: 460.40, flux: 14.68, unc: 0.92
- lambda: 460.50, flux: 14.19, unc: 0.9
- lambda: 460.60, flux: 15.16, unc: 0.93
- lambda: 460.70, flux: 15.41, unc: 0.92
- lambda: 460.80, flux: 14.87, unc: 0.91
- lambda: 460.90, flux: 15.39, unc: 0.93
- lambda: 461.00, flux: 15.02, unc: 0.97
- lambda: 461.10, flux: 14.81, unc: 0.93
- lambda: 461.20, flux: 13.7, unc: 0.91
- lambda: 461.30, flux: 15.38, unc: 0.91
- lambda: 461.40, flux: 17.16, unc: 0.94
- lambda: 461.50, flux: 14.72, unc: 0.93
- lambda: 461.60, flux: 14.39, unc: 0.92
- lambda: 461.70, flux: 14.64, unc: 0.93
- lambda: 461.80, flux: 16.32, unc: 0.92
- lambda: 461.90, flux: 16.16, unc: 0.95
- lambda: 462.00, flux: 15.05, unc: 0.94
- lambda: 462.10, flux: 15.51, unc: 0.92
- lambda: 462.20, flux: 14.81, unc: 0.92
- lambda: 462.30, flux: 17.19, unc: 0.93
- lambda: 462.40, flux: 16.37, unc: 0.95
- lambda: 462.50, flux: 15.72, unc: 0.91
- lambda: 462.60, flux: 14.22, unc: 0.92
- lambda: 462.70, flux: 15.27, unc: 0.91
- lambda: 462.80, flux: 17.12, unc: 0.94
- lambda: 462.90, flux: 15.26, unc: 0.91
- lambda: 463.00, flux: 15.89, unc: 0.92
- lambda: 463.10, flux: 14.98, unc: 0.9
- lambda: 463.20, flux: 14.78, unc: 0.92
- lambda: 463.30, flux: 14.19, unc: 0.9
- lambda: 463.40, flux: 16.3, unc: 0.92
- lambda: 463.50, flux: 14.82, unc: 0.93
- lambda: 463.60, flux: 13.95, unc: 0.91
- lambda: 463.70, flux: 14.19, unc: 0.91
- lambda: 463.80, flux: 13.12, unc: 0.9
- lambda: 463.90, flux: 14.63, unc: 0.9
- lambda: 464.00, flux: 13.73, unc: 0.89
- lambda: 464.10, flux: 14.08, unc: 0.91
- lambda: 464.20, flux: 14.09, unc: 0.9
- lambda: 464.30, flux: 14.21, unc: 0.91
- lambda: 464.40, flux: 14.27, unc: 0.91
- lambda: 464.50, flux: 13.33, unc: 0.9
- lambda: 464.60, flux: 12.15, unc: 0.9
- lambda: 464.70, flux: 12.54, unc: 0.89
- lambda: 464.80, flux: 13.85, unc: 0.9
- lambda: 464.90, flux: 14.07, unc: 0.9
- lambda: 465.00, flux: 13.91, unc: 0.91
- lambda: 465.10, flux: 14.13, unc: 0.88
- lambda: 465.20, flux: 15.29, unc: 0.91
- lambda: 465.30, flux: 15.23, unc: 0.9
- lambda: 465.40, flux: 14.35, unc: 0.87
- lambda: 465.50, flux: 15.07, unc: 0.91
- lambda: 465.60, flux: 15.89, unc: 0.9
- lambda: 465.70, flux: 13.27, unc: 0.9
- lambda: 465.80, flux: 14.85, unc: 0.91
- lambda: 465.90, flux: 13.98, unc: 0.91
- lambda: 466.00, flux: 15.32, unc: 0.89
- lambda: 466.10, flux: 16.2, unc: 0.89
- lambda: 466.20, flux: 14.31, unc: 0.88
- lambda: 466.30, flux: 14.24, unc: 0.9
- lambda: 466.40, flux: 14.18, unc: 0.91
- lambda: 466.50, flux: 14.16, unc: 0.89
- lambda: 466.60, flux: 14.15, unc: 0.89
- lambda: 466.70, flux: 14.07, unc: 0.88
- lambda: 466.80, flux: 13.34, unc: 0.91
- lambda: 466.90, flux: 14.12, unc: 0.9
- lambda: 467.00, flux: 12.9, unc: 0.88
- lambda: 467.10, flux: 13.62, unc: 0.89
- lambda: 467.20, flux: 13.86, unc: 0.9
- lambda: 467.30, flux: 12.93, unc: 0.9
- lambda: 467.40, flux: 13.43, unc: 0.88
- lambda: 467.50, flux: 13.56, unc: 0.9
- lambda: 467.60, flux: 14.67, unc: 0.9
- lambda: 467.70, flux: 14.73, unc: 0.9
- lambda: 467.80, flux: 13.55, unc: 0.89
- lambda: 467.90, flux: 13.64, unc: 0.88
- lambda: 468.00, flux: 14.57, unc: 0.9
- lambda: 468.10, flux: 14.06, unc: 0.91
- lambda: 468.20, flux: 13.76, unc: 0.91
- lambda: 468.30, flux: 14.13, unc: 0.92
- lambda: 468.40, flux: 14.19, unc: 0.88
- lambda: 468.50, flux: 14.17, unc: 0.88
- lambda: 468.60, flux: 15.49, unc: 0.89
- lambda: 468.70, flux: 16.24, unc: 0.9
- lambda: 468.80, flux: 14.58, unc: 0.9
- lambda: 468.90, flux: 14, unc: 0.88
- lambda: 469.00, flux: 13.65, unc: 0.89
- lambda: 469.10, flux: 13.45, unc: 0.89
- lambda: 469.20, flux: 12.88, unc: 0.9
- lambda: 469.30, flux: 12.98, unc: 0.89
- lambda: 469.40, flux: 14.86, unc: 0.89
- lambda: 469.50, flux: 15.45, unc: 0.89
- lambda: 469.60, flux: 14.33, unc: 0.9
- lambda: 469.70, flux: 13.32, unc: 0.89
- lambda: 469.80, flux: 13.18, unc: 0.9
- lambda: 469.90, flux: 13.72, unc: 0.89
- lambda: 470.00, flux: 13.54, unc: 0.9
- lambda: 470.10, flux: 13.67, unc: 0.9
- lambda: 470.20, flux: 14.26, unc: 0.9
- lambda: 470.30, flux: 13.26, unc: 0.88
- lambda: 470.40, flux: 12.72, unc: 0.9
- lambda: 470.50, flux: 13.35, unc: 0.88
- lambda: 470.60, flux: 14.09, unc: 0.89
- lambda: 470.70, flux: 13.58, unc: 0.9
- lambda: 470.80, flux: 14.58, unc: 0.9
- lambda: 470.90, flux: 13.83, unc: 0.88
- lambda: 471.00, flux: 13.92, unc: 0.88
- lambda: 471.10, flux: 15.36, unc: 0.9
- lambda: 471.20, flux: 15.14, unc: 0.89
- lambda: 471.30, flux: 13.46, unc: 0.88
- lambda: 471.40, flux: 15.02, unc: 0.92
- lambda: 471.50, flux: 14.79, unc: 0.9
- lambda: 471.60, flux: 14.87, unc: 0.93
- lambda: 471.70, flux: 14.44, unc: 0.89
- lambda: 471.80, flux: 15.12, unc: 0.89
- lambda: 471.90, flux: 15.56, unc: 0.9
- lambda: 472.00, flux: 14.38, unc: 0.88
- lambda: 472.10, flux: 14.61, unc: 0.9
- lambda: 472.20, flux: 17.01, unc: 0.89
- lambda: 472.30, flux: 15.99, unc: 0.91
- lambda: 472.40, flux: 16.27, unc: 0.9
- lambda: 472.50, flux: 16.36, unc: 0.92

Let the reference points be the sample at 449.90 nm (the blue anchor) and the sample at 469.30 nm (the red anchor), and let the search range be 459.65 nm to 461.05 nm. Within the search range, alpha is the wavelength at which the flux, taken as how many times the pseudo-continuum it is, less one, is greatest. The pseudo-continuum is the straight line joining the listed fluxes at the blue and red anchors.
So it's 460.70 nm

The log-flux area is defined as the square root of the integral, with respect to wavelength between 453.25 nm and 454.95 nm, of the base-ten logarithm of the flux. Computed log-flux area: 1.39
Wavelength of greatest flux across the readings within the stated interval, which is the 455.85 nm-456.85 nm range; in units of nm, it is 456.00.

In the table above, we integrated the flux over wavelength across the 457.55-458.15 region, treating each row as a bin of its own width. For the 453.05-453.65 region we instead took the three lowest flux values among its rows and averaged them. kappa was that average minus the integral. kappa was 2.9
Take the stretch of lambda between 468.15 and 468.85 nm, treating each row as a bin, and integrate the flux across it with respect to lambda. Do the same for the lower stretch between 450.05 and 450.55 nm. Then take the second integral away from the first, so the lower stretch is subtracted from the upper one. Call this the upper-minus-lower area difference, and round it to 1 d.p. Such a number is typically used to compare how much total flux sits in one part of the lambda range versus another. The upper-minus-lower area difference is 2.6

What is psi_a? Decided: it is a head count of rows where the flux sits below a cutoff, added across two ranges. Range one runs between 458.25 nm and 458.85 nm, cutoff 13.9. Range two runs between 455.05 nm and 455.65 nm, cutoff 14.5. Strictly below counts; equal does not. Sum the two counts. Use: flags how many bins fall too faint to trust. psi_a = 11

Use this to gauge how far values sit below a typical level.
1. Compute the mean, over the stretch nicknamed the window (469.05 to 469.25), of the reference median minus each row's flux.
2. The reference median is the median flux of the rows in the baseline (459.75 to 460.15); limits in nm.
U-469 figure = 1.4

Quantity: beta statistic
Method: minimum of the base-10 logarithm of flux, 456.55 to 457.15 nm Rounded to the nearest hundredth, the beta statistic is 1.14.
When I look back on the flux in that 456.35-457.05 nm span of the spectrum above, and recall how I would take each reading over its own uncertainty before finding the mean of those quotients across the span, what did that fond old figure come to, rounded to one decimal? 15.5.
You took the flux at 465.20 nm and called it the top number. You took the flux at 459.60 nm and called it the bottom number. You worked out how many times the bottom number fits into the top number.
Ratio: 1.13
